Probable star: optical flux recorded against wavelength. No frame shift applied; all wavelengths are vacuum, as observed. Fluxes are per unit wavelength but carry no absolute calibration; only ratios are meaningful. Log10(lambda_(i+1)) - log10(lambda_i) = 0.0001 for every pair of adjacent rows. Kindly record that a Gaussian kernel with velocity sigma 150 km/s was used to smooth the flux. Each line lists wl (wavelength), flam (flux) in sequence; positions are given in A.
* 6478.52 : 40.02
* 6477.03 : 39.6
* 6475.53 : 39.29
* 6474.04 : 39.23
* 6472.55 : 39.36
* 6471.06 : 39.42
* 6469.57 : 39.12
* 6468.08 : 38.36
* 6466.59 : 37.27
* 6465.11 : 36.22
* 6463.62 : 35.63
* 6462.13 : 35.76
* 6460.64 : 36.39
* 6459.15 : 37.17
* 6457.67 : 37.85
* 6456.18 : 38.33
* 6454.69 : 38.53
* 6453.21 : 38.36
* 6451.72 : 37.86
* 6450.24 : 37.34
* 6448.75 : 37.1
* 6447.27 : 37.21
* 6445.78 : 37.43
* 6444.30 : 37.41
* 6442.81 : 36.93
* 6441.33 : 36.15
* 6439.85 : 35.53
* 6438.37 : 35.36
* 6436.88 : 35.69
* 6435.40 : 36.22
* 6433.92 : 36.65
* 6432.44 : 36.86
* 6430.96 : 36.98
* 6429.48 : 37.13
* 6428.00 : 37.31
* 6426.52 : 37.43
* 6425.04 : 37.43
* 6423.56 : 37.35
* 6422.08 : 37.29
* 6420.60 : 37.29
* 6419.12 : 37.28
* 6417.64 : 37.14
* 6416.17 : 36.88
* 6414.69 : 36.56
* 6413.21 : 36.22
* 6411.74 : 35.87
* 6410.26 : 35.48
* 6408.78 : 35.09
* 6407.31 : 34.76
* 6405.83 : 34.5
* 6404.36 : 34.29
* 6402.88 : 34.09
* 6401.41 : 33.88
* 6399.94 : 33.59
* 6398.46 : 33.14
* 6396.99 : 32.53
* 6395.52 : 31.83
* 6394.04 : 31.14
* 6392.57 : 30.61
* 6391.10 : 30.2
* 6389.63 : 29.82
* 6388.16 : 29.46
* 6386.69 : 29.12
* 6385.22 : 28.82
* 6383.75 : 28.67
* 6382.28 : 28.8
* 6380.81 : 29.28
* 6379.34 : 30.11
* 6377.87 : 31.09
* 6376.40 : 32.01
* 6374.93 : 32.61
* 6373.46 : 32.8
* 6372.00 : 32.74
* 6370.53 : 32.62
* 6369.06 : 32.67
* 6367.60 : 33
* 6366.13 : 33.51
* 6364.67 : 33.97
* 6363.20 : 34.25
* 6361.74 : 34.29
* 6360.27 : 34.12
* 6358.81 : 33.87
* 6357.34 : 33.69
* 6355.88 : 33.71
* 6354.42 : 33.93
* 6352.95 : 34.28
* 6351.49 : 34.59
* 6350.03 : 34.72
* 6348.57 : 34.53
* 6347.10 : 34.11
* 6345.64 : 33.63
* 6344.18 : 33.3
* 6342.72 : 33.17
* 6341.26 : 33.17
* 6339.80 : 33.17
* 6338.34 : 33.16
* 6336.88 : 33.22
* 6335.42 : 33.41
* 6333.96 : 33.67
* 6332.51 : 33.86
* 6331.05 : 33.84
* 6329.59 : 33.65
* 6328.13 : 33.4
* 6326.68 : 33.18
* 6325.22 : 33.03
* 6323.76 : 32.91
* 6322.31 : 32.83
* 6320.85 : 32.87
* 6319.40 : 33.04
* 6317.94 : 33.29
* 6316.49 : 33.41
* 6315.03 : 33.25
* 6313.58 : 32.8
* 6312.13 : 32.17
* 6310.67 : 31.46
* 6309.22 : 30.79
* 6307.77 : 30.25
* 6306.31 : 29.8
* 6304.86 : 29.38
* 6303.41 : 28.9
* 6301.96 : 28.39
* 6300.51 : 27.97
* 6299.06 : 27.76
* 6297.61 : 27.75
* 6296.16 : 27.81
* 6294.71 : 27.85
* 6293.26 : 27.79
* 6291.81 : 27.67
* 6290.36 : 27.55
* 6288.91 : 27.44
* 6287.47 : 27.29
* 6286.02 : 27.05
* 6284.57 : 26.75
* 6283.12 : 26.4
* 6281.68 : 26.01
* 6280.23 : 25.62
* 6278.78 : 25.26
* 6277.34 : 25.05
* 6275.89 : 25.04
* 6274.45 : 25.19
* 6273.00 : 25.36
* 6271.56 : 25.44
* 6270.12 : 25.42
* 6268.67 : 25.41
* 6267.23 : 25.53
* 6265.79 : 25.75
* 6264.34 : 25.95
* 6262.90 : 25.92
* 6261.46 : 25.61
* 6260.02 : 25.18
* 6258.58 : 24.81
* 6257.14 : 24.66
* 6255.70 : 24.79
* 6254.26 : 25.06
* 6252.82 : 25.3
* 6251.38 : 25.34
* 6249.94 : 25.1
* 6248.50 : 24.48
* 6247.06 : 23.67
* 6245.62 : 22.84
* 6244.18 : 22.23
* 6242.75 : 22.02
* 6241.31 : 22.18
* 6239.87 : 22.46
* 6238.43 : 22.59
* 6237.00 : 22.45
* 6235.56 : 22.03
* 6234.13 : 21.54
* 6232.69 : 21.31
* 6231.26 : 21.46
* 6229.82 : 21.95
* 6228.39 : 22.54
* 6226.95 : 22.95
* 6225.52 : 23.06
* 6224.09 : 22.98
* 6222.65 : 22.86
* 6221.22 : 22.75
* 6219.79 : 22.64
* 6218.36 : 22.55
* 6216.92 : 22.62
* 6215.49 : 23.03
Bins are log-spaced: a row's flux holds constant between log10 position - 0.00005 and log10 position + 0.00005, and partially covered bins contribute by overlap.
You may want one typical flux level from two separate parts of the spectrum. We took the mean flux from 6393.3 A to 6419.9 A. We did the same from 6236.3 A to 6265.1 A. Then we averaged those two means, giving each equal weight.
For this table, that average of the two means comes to 29.4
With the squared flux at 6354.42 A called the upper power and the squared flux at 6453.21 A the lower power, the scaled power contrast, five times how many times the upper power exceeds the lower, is 3.9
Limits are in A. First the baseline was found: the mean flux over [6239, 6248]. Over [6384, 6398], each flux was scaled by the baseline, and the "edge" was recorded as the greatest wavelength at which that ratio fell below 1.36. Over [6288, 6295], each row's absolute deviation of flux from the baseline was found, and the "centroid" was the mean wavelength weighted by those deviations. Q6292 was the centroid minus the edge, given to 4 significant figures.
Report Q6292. -100.7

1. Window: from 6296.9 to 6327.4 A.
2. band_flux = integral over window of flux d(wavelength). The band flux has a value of 952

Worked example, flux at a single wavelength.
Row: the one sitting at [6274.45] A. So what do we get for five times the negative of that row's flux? -126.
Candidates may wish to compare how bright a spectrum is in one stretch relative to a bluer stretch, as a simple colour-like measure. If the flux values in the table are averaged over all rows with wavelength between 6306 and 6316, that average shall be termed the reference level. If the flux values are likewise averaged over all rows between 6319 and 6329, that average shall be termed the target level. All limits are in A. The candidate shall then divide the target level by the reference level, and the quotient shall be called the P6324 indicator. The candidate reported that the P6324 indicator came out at 1.05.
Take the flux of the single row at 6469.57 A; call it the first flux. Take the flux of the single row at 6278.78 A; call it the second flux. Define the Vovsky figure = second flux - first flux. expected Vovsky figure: -14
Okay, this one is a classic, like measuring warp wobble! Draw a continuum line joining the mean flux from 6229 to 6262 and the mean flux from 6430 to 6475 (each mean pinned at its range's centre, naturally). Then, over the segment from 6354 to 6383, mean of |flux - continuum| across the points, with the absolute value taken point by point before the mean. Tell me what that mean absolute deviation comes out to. 2.1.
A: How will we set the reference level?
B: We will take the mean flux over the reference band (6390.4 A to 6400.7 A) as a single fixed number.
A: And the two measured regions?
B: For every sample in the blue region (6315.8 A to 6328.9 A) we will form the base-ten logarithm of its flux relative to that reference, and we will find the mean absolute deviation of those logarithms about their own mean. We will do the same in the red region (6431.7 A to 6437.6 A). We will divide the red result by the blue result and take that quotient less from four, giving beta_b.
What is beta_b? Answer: 2.1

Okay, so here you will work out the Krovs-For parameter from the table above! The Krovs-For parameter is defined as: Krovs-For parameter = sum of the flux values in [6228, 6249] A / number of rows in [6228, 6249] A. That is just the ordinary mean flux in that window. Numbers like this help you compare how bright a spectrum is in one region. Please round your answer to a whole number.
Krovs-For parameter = 22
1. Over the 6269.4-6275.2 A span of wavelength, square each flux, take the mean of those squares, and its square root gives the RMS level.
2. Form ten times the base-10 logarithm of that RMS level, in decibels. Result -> 14.0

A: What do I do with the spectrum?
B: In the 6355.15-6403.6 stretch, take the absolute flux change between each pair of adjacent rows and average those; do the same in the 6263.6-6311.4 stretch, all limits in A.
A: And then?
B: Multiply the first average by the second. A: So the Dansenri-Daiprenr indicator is 0.089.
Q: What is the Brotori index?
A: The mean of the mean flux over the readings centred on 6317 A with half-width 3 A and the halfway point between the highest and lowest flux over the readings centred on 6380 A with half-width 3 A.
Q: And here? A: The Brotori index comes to 32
